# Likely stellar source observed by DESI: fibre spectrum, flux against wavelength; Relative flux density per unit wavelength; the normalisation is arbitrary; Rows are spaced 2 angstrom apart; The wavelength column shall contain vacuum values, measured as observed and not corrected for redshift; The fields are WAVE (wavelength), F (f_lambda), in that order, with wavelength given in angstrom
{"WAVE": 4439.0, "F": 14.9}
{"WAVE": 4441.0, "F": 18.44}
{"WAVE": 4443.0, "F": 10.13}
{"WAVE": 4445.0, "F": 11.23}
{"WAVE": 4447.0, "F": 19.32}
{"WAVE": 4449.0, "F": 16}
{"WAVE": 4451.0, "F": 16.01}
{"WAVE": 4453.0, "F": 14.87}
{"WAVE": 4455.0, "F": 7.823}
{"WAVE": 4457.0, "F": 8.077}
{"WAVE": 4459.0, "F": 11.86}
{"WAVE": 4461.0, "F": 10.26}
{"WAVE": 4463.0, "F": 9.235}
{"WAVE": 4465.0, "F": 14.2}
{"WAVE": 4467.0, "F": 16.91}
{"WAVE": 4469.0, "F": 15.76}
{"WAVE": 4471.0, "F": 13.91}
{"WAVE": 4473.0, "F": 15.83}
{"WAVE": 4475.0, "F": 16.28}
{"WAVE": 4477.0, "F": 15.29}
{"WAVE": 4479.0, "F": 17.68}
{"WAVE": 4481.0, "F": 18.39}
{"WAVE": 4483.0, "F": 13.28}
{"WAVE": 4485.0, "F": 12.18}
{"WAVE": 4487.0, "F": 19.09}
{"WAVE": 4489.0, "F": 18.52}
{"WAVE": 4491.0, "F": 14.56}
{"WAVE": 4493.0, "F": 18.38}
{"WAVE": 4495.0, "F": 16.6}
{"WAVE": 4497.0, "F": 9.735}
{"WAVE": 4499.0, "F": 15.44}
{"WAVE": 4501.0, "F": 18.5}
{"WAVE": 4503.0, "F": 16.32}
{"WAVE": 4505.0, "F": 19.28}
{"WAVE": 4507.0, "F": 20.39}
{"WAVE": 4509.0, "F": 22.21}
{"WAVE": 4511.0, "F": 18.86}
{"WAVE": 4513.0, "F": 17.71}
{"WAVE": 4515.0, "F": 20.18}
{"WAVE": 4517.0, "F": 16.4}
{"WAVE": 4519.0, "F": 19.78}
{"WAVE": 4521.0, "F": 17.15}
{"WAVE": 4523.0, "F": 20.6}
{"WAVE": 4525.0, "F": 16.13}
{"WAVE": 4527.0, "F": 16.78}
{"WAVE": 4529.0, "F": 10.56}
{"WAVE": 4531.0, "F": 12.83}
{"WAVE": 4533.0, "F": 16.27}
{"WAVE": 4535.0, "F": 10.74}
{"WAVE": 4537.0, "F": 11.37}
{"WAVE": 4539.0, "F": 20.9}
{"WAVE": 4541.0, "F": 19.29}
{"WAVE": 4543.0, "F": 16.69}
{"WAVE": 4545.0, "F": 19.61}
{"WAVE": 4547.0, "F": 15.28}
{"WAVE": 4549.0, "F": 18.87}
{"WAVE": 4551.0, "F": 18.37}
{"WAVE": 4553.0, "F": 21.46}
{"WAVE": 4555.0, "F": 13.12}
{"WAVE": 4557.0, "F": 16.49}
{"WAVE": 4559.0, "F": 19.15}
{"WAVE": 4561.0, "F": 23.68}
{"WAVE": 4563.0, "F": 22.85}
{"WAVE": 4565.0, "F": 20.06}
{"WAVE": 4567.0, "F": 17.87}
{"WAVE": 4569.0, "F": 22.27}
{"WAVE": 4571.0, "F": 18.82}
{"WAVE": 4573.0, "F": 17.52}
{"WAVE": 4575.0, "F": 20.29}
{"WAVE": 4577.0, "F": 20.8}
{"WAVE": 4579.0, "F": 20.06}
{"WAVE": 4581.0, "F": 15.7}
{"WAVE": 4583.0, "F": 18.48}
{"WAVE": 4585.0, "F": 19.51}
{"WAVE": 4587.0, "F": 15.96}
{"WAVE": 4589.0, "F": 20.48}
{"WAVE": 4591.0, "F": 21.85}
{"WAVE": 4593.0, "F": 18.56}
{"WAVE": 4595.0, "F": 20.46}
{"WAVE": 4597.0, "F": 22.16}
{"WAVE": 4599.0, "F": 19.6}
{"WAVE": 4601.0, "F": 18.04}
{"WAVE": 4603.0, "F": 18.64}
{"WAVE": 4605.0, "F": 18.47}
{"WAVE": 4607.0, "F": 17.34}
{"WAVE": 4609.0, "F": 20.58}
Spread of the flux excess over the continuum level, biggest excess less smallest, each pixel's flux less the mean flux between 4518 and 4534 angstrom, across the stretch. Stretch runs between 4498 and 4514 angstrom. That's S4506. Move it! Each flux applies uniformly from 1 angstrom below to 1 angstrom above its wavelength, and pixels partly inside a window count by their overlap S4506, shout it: 6.8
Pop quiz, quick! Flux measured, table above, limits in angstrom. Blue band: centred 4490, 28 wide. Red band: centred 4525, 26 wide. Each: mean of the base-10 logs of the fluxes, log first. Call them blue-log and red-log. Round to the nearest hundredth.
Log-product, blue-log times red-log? 1.42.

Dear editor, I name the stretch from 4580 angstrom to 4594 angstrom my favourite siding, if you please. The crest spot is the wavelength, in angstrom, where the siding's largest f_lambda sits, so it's 4591.0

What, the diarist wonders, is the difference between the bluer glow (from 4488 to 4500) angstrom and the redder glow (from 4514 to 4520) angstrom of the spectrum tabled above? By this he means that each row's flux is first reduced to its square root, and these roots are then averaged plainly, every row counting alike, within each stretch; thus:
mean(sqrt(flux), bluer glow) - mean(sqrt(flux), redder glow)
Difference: -0.41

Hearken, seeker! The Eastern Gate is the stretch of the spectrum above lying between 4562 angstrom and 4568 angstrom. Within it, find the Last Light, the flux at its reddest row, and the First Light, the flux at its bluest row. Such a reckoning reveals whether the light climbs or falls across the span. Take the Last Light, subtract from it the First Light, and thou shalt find -5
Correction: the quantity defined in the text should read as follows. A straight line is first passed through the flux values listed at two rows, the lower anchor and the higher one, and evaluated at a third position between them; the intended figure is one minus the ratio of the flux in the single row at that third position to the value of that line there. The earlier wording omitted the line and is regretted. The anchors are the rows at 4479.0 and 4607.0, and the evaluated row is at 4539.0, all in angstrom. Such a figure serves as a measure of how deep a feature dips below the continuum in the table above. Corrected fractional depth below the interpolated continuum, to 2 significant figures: -0.19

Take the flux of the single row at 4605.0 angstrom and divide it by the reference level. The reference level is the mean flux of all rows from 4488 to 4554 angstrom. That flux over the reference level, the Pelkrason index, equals 1.077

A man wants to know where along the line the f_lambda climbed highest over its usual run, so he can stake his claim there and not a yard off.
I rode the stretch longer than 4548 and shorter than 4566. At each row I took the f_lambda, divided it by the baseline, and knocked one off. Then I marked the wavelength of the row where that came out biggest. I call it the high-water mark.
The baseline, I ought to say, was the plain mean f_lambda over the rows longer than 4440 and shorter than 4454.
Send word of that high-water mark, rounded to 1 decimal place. 4561.0 angstrom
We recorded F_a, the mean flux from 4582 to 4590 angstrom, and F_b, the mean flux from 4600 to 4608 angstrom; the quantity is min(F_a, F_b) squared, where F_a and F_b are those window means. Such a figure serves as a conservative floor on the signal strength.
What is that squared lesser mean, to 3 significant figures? 328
